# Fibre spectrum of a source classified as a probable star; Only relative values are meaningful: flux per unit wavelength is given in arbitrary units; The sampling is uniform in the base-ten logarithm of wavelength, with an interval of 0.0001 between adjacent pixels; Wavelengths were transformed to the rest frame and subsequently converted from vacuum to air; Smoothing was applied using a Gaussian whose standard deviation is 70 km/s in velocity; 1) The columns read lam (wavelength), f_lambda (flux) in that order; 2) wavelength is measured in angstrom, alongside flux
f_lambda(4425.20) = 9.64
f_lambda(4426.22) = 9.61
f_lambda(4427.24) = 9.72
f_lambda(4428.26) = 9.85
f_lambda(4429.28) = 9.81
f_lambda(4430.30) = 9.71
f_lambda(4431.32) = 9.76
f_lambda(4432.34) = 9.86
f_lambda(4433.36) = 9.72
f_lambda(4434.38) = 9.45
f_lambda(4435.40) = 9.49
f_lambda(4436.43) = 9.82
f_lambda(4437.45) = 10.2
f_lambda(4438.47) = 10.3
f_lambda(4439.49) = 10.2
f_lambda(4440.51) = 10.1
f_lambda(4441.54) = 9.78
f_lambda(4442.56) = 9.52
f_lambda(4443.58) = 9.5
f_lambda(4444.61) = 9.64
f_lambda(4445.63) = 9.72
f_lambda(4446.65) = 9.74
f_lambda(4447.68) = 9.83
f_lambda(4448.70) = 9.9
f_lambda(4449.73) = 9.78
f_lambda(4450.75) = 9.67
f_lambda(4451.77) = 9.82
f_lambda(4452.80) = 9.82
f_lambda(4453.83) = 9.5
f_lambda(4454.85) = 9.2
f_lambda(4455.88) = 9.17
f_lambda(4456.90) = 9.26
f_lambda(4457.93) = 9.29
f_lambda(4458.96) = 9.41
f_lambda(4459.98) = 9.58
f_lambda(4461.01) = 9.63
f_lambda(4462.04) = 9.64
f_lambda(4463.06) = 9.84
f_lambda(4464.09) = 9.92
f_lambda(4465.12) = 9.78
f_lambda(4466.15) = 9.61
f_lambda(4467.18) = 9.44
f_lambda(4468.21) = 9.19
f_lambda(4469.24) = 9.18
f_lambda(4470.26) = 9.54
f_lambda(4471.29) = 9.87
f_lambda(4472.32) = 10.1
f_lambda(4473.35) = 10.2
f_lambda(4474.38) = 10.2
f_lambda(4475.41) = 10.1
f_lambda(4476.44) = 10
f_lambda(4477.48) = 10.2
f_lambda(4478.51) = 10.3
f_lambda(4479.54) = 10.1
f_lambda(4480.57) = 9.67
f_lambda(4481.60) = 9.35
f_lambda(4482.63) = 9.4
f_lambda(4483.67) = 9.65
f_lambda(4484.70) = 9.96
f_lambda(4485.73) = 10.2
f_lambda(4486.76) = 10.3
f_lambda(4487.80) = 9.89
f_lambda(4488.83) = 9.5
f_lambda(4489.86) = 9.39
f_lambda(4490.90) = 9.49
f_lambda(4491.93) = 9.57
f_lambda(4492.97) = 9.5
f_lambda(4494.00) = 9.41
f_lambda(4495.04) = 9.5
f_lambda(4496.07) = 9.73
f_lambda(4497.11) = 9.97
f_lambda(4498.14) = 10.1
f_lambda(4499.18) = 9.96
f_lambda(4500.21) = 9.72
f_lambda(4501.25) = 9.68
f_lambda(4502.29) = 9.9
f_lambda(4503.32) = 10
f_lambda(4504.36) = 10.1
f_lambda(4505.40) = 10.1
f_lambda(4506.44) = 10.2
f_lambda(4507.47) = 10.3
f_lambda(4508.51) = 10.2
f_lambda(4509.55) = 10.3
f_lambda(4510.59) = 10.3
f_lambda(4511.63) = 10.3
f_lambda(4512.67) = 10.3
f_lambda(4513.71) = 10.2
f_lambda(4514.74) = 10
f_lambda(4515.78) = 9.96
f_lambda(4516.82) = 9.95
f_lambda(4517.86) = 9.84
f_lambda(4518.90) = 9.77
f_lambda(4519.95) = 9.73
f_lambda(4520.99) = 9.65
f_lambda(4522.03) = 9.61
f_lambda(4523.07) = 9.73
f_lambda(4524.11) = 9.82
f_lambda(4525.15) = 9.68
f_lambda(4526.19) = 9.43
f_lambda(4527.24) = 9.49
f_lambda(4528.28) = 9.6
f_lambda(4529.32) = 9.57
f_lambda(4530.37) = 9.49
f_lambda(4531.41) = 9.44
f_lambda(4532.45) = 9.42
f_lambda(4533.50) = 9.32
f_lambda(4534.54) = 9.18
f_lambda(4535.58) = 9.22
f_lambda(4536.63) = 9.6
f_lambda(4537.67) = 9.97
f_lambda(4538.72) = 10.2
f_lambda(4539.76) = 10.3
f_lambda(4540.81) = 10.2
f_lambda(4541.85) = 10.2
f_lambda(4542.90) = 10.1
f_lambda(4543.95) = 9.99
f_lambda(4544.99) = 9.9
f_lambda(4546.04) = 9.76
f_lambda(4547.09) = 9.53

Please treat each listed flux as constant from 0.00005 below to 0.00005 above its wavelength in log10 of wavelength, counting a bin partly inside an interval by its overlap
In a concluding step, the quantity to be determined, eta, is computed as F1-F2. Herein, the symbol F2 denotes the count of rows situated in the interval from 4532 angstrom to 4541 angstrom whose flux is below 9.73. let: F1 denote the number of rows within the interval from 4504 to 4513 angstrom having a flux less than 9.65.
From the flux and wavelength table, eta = -5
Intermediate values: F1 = 0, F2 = 5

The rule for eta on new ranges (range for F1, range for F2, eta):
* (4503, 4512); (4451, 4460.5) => -7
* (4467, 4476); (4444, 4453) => 1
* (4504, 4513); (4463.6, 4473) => -5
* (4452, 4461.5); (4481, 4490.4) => 3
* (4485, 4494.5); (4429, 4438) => 2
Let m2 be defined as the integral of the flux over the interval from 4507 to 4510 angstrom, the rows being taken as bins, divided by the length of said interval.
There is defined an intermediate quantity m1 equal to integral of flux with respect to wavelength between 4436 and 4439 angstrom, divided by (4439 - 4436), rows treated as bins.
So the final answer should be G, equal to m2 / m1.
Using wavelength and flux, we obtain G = 1.01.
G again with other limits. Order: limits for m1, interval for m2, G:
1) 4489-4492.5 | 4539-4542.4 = 1.08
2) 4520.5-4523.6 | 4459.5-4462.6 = 0.99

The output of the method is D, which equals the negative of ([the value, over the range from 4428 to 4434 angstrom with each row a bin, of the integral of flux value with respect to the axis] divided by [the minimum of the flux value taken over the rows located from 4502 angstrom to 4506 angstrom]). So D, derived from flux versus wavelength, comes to -5.9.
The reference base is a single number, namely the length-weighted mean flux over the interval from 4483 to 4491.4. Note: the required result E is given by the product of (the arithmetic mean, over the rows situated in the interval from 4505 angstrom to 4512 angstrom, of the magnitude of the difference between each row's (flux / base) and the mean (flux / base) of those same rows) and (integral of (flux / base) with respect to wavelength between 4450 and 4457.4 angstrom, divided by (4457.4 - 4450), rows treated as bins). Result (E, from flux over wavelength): 0.006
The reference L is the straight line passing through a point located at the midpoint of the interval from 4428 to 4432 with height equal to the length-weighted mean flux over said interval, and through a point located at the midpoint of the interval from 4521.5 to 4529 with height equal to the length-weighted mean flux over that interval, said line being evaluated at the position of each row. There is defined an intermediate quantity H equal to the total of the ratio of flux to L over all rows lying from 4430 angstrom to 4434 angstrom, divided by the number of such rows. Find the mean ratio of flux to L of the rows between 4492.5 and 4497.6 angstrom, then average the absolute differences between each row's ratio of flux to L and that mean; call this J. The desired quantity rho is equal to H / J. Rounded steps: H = 1.00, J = 0.019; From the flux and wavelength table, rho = 52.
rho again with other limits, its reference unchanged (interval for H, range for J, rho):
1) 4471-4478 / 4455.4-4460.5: 81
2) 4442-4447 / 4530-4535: 101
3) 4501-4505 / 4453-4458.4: 113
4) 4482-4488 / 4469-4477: 35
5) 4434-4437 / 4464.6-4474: 32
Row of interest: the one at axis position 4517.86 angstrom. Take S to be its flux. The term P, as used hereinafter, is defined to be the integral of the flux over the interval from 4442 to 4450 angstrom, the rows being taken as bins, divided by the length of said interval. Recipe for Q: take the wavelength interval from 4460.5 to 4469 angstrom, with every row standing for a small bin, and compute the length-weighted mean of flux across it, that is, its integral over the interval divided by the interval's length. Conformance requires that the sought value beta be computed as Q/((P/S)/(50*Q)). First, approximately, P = 9.7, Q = 9.61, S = 9.84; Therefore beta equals 4685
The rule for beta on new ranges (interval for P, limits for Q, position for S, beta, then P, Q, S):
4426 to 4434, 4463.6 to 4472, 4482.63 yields 4420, 9.8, 9.58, 9.4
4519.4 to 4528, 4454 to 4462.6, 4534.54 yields 4222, 9.6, 9.41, 9.18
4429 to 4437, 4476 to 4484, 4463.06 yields 4897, 9.7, 9.83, 9.84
